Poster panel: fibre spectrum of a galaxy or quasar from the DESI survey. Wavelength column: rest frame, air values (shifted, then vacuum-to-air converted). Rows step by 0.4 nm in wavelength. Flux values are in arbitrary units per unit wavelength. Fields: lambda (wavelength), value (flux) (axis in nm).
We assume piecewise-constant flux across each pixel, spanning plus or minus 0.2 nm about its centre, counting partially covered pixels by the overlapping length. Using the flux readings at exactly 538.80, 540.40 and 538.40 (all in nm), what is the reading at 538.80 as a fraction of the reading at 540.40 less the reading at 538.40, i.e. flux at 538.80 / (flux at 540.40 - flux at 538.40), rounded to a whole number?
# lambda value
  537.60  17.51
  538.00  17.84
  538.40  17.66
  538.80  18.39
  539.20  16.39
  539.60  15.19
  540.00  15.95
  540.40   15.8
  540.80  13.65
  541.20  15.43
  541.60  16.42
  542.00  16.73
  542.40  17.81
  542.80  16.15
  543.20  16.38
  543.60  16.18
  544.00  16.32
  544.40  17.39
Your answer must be -10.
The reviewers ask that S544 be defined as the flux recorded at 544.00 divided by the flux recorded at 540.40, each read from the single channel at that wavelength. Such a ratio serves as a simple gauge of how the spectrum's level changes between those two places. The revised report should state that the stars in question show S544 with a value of 1.03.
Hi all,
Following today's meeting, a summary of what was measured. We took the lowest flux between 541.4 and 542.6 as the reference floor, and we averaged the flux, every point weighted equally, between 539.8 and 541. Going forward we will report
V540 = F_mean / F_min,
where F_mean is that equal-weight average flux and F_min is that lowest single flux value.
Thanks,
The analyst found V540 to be 0.92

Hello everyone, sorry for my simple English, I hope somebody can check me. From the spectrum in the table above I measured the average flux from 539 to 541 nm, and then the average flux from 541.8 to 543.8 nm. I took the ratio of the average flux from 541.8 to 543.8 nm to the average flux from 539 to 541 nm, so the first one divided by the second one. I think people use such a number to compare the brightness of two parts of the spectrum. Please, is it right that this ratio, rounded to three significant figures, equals 1.08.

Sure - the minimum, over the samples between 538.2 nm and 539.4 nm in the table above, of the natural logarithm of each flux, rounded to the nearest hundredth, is 2.80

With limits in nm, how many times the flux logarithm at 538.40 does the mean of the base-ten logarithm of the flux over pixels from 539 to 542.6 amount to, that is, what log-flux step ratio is 0.963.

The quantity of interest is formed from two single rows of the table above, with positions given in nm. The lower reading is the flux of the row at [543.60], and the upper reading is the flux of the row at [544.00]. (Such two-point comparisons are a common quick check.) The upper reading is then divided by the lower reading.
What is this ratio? 1.01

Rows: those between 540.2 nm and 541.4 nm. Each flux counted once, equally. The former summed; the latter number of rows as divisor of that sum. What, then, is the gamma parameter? 15.0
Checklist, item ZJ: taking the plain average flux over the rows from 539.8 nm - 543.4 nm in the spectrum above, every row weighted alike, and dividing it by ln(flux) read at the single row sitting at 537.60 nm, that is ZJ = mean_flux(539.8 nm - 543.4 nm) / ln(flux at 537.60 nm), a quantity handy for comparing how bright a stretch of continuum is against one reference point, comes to 5.60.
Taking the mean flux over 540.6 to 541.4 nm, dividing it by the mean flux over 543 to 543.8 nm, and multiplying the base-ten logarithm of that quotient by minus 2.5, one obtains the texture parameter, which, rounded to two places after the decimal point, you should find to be 0.12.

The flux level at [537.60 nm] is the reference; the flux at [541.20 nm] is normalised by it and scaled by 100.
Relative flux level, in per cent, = 88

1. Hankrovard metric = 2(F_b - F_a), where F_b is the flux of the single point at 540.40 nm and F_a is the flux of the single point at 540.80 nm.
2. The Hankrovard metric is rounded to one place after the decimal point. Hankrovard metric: 4.3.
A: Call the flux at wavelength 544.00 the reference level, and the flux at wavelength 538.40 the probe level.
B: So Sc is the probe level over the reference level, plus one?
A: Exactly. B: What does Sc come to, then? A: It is 2.08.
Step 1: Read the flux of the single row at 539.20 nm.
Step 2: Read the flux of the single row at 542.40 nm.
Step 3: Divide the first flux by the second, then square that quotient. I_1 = 0.85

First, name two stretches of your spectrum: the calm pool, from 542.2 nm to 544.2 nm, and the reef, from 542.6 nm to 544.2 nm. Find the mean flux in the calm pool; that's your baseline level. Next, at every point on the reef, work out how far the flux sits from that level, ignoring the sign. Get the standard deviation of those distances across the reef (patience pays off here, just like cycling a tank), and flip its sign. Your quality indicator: -0.1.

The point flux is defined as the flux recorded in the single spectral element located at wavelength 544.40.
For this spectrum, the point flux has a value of 17.39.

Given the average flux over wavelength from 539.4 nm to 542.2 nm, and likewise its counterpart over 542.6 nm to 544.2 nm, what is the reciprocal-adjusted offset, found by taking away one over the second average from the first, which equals 15.5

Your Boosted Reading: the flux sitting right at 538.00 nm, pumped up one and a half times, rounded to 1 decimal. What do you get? 26.8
